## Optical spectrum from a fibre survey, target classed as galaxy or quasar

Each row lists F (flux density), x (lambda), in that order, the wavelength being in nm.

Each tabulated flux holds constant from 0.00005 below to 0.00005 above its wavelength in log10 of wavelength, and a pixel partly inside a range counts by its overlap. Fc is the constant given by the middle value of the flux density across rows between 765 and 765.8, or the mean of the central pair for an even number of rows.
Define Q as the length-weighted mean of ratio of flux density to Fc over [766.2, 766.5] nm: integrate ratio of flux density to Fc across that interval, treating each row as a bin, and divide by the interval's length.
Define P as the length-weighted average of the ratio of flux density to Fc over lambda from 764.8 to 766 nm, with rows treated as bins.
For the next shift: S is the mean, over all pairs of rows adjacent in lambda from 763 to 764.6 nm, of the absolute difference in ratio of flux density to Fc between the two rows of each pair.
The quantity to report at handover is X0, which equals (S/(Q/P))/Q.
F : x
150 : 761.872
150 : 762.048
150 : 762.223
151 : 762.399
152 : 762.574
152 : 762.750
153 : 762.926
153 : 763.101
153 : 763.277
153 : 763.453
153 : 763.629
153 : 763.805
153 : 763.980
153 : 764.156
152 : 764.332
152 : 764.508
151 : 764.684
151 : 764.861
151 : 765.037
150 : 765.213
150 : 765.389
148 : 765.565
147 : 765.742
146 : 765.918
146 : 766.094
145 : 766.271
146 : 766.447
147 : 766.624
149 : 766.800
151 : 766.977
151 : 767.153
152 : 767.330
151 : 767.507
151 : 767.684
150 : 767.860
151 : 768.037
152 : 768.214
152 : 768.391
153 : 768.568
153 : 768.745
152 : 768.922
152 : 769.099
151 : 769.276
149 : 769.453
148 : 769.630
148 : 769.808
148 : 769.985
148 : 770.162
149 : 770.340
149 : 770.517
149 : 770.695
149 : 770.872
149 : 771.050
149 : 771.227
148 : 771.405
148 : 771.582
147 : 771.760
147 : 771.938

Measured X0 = 0.0009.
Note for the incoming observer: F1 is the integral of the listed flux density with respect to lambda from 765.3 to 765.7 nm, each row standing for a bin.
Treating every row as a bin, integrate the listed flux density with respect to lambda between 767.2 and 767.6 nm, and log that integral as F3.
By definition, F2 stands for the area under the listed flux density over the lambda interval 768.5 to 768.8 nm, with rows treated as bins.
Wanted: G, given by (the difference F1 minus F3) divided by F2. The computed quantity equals -0.02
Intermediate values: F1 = 59.5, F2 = 45.9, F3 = 60.4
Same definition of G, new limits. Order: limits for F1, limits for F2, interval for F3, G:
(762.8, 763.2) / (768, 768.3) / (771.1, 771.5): 0.04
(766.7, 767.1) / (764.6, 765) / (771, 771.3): 0.25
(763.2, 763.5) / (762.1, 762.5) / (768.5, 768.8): 0.00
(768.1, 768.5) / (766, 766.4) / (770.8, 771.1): 0.28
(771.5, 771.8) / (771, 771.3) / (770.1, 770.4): -0.01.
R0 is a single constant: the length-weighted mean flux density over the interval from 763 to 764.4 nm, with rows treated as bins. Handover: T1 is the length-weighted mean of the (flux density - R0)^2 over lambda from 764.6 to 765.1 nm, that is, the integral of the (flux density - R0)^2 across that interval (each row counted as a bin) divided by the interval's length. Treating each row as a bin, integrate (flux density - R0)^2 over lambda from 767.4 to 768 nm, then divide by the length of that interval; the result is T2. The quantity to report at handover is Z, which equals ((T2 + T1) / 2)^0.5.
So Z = 2.1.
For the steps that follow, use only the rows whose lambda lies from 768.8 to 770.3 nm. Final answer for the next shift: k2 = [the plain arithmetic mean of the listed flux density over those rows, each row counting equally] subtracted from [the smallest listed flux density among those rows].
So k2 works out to -1.5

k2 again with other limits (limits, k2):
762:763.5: -1.9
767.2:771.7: -2.0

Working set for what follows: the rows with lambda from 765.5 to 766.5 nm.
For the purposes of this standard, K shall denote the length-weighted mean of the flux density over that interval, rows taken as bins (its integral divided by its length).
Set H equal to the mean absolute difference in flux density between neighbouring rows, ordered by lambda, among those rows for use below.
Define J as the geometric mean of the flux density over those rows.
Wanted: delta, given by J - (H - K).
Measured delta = 292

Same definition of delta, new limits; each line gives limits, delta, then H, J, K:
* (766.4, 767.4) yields 298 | 1.20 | 149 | 149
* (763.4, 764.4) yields 306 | 0.20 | 153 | 153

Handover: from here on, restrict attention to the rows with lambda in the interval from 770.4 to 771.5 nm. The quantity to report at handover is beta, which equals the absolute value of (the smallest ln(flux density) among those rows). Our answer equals 5.00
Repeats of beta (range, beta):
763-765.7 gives 5.00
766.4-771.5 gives 4.98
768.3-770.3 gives 5.00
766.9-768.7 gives 5.01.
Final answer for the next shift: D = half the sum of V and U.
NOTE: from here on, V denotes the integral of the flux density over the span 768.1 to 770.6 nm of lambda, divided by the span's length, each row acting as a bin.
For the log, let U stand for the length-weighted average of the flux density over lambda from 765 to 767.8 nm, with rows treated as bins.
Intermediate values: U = 148.8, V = 150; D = 150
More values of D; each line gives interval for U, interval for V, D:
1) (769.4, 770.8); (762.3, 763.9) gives 151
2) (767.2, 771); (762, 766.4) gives 150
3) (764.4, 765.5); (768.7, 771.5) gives 150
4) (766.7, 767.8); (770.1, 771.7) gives 150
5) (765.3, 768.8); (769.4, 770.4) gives 149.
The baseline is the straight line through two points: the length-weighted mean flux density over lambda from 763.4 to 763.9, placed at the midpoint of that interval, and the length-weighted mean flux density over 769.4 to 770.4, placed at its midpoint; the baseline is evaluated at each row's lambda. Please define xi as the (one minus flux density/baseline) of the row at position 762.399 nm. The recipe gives 0.021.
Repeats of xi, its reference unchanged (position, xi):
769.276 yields -0.016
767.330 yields -0.012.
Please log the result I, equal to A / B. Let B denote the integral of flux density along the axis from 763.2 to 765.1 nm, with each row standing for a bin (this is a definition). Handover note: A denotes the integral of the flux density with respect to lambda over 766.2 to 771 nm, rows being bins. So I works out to 2.5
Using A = 719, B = 289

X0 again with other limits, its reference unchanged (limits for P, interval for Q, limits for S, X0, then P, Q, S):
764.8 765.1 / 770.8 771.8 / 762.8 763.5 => 0.0000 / 1.01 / 0.99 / 0.0000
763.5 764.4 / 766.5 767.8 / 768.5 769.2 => 0.0023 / 1.02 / 1.00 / 0.0022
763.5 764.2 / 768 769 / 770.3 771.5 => 0.0011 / 1.02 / 1.01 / 0.0011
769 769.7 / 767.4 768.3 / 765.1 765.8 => 0.0066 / 1.00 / 1.01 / 0.0067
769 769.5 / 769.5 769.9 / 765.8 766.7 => 0.0052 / 1.01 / 0.99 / 0.0050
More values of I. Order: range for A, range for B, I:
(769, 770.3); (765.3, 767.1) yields 0.7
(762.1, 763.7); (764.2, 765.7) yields 1.1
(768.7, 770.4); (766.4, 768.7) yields 0.7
